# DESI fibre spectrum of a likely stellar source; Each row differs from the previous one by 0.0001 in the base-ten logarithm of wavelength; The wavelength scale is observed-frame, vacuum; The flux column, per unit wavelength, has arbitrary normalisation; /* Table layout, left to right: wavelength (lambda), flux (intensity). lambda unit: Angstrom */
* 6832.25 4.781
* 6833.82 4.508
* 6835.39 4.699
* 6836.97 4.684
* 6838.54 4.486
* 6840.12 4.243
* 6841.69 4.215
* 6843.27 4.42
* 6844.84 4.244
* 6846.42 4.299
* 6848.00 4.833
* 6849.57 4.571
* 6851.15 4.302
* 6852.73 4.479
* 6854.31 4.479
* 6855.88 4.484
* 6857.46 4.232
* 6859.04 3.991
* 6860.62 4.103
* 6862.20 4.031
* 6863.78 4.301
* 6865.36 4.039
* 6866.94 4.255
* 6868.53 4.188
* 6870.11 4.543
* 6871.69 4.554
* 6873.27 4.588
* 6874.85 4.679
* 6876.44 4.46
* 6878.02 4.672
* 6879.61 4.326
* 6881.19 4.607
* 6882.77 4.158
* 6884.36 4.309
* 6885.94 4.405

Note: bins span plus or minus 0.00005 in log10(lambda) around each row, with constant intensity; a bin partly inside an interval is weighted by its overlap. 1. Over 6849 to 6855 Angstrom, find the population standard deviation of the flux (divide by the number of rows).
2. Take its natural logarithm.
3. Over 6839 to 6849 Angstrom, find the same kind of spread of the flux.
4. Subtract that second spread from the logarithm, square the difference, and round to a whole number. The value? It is 6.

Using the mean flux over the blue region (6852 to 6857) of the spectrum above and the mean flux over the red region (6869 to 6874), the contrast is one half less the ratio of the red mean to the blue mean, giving -0.52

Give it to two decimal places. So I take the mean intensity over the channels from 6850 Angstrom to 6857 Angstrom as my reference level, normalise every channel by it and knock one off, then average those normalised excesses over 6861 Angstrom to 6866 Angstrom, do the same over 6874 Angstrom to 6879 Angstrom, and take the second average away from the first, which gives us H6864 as -0.11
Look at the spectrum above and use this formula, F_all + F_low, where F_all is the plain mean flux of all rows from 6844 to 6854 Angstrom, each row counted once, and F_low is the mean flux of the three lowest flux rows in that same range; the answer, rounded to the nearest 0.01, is 8.74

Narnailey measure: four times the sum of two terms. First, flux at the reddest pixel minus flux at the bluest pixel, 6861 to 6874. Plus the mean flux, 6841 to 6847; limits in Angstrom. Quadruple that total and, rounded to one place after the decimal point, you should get 19.4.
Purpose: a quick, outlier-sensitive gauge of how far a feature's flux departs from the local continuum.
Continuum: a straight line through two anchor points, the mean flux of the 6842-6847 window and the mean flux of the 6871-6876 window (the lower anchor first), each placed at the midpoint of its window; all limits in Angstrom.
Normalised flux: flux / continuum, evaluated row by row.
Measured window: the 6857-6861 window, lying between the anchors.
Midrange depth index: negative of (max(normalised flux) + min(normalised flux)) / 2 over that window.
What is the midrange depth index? -0.92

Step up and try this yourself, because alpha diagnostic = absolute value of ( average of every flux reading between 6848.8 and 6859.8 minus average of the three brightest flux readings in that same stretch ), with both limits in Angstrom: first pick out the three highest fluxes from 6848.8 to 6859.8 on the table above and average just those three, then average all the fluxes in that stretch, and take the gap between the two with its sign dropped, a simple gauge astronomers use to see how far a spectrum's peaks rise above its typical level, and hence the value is 0.15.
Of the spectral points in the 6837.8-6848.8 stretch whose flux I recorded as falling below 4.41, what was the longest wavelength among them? 6846.42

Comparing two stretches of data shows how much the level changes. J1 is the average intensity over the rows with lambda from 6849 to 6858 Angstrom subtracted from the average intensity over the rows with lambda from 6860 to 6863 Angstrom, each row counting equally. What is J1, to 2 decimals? -0.36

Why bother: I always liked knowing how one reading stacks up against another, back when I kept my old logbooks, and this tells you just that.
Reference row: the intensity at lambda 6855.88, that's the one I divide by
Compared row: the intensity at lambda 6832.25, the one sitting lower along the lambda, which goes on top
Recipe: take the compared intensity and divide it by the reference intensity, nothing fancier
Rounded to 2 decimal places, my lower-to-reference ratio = 1.07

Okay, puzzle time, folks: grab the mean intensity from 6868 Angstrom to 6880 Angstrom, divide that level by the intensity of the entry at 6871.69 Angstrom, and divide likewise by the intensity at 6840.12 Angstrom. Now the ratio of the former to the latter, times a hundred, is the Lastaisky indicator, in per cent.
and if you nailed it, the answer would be 93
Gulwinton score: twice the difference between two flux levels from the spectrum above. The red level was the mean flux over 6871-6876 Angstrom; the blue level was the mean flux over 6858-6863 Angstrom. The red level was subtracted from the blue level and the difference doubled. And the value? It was -1.1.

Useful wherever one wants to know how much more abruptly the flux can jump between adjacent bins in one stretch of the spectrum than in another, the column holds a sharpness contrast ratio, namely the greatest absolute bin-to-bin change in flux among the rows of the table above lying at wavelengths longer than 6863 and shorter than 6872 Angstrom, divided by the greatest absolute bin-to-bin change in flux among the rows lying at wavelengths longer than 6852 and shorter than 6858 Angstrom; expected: 1.4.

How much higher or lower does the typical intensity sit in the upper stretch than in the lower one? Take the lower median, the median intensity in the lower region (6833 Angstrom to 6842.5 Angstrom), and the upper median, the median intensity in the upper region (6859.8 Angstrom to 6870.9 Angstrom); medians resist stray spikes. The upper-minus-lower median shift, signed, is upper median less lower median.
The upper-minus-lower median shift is -0.3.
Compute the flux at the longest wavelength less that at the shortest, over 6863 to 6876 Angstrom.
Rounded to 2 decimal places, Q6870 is 0.38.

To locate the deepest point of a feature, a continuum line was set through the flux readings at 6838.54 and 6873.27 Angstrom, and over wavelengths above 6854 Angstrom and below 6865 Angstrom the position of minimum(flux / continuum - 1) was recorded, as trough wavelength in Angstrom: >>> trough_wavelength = 6859.04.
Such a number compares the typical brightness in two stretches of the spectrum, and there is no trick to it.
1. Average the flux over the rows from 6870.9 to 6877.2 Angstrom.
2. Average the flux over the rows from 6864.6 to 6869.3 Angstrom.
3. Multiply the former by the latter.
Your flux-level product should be 19.0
